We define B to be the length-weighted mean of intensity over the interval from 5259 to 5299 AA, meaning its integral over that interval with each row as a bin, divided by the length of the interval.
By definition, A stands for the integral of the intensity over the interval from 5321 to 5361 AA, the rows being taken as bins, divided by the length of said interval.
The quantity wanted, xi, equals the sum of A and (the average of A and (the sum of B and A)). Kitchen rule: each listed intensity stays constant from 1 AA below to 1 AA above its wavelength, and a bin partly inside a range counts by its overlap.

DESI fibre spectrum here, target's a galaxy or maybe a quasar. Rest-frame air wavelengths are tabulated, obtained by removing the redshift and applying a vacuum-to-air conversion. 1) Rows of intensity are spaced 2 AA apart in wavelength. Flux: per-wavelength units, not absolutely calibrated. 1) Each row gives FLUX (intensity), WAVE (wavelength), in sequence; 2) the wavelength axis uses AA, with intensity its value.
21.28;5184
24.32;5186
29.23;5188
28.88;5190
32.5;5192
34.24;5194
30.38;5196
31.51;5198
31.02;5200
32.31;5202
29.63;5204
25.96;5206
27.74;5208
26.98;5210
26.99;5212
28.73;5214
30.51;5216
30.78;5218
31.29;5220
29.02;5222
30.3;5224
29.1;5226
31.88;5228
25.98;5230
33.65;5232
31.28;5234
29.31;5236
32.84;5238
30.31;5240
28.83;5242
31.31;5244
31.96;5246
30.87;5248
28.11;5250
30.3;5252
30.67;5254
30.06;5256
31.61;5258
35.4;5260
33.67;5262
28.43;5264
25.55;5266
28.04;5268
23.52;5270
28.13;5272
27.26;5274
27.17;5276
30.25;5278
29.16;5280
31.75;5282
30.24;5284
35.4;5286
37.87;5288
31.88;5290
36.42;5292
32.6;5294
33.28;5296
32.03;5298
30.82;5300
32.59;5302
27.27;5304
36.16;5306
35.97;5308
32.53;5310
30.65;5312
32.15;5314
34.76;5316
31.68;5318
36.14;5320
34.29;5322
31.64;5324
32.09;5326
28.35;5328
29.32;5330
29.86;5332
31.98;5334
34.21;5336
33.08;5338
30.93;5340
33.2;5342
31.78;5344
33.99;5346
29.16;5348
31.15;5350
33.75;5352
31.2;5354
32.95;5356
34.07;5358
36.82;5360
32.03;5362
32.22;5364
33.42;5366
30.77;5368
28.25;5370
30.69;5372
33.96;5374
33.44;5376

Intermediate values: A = 32.2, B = 30.9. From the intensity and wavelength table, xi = 79.8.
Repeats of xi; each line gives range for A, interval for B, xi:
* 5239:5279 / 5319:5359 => 75.2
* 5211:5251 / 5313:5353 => 76.4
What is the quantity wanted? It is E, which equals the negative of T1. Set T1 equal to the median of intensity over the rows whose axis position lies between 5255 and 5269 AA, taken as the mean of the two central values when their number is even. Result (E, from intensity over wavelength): -30.1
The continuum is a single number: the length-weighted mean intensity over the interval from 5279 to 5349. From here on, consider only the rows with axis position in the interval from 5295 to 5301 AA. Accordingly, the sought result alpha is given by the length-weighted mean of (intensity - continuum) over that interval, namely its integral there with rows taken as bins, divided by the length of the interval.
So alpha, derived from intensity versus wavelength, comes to -0.4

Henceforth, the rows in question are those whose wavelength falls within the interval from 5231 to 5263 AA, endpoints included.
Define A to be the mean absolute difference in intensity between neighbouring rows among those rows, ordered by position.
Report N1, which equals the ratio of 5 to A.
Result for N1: 2.58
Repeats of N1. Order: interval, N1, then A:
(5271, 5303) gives 2.08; 2.41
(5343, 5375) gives 2.03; 2.46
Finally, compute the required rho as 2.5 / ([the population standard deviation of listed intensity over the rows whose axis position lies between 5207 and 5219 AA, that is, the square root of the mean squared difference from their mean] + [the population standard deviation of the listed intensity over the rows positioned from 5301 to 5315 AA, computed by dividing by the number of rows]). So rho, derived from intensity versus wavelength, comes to 0.57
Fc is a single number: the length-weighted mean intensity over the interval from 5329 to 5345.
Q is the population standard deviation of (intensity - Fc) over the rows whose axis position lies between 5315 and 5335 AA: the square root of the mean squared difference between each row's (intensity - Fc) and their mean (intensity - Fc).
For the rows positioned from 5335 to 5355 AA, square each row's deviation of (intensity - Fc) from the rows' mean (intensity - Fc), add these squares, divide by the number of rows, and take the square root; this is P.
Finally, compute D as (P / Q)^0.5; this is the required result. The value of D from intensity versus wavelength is 0.82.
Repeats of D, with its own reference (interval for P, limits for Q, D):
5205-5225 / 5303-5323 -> 0.80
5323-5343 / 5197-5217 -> 0.92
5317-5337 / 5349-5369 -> 1.16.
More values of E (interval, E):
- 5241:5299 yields -30.7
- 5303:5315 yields -32.3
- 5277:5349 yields -32.1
